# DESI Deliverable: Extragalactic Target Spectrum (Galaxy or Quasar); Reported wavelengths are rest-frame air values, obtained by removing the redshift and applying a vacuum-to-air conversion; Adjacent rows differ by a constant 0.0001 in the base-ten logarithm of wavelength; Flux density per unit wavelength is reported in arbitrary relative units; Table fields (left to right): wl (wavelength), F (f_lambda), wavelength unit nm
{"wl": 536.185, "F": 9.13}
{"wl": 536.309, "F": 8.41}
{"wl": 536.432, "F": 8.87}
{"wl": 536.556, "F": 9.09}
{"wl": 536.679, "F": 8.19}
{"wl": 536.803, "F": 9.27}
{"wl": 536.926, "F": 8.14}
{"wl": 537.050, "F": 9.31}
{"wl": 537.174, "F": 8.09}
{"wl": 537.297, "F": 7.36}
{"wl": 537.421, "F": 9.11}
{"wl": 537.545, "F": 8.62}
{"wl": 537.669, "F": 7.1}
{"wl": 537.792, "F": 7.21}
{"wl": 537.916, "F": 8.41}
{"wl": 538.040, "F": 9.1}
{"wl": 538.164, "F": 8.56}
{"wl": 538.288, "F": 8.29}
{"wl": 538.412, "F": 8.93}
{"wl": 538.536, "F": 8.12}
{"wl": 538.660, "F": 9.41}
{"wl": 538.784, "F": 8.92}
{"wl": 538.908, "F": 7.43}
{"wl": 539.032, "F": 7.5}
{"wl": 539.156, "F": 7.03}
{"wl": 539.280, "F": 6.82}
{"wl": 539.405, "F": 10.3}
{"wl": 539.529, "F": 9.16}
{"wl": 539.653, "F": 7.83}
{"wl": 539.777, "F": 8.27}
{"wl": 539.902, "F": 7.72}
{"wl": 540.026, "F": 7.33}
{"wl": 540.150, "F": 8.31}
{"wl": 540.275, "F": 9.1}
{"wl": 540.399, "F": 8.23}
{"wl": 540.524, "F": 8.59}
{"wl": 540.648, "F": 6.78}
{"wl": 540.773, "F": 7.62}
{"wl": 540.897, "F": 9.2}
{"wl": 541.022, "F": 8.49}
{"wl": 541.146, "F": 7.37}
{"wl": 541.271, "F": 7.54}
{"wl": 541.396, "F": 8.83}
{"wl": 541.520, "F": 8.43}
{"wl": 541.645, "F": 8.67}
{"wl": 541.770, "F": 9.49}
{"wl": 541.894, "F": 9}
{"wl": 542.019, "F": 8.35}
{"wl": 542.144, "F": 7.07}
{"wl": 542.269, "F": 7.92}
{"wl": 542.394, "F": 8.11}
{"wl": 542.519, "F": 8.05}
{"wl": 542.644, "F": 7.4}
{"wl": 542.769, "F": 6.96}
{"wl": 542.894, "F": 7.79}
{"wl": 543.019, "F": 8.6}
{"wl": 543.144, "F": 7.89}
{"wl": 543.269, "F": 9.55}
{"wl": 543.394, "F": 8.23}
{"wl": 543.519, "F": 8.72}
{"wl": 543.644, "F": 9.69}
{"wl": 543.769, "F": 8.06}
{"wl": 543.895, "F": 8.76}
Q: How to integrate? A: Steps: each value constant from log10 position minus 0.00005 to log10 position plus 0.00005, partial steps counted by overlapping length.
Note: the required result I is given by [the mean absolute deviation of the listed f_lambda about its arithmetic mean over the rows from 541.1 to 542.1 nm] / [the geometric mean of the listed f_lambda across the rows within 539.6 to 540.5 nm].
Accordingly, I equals 0.066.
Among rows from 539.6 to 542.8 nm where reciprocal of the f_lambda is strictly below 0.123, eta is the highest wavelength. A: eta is 542.019 nm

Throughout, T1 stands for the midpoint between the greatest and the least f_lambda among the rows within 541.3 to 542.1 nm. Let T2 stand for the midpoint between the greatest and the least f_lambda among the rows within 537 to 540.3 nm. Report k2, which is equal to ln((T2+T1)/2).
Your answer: 2.17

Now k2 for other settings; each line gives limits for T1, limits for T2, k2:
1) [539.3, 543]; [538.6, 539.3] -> 2.12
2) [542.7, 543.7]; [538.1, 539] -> 2.12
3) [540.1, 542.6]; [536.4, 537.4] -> 2.11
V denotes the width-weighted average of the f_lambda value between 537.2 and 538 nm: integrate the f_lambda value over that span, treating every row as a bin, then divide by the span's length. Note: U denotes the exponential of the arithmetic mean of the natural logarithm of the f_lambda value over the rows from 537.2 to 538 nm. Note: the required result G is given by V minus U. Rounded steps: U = 7.9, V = 8.0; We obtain 0.08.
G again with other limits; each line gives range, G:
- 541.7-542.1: -0.08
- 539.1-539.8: 0.10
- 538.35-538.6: 0.02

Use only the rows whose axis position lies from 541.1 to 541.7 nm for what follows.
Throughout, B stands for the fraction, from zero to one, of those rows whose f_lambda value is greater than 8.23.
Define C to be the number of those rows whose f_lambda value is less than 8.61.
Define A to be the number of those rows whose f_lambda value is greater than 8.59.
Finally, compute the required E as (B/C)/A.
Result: 0.10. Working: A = 2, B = 0.6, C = 3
